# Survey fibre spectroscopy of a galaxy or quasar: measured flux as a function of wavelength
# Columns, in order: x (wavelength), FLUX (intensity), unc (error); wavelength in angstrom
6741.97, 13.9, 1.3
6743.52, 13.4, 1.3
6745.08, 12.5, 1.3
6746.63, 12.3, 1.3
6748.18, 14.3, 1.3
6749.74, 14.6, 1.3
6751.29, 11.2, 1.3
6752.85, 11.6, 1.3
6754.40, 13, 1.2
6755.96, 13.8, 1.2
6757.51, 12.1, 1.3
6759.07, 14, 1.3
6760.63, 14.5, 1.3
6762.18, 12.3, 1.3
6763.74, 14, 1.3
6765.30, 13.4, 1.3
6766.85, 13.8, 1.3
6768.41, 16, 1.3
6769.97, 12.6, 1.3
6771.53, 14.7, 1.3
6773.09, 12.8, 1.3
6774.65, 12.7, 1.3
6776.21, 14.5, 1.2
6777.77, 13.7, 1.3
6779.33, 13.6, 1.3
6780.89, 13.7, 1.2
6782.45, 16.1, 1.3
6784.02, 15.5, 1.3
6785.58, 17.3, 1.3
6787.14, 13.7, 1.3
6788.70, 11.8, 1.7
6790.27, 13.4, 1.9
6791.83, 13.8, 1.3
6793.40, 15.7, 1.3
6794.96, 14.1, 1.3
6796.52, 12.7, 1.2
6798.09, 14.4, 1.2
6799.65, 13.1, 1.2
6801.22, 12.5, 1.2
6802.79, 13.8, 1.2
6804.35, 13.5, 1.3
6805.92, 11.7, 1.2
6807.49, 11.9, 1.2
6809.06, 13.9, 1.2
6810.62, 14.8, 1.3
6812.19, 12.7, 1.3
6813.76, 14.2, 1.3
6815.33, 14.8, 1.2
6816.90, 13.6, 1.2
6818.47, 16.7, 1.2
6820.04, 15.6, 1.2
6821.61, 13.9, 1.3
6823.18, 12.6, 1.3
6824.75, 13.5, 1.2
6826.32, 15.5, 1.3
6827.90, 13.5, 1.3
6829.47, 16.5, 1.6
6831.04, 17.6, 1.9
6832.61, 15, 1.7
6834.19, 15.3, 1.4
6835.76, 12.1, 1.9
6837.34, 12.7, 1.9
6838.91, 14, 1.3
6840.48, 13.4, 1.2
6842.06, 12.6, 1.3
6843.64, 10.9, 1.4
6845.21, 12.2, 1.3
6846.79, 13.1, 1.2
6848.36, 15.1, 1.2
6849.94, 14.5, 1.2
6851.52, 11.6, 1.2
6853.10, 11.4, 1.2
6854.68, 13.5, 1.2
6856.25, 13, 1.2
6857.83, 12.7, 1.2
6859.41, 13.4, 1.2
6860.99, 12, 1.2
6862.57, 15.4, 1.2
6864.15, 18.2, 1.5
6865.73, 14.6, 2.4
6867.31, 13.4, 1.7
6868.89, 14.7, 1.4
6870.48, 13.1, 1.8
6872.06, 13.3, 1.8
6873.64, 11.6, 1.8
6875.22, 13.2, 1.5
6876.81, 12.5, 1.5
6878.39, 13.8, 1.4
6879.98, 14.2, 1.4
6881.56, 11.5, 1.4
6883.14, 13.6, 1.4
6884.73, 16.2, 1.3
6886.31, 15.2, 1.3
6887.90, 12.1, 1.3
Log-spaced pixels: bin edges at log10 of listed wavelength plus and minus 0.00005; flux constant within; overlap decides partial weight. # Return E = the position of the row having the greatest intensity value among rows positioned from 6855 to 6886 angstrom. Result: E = 6864.15 angstrom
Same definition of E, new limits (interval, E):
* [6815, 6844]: 6831.04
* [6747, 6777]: 6768.41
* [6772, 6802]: 6785.58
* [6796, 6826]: 6818.47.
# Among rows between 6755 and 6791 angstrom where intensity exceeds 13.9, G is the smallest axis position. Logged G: 6759.07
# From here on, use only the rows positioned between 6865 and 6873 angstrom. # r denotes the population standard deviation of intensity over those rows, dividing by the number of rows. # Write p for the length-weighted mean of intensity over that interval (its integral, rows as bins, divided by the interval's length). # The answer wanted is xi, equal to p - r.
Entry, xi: 13.1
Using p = 13.77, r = 0.7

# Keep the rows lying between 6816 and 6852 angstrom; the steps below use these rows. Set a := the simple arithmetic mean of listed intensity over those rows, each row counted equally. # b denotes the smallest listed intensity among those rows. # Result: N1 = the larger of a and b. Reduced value 14.0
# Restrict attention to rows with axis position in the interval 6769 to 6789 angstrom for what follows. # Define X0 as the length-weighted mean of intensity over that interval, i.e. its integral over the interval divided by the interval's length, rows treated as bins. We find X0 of 14.1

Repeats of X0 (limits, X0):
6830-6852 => 13.6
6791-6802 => 13.8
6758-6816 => 13.8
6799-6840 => 14.0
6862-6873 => 14.6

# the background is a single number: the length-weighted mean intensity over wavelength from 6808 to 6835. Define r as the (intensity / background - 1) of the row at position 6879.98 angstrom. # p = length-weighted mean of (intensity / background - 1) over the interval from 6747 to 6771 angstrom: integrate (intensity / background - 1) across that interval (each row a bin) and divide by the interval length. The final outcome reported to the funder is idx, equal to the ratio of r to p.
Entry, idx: 0.4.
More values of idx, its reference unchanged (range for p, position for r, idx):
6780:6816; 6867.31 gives 1.6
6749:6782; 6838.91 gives 0.6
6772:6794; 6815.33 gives -0.3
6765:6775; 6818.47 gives -2.3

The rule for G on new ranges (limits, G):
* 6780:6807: 6782.45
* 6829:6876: 6829.47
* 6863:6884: 6864.15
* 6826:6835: 6826.32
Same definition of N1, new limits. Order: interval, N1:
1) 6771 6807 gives 13.9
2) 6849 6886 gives 13.5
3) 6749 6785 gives 13.7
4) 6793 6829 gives 13.9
